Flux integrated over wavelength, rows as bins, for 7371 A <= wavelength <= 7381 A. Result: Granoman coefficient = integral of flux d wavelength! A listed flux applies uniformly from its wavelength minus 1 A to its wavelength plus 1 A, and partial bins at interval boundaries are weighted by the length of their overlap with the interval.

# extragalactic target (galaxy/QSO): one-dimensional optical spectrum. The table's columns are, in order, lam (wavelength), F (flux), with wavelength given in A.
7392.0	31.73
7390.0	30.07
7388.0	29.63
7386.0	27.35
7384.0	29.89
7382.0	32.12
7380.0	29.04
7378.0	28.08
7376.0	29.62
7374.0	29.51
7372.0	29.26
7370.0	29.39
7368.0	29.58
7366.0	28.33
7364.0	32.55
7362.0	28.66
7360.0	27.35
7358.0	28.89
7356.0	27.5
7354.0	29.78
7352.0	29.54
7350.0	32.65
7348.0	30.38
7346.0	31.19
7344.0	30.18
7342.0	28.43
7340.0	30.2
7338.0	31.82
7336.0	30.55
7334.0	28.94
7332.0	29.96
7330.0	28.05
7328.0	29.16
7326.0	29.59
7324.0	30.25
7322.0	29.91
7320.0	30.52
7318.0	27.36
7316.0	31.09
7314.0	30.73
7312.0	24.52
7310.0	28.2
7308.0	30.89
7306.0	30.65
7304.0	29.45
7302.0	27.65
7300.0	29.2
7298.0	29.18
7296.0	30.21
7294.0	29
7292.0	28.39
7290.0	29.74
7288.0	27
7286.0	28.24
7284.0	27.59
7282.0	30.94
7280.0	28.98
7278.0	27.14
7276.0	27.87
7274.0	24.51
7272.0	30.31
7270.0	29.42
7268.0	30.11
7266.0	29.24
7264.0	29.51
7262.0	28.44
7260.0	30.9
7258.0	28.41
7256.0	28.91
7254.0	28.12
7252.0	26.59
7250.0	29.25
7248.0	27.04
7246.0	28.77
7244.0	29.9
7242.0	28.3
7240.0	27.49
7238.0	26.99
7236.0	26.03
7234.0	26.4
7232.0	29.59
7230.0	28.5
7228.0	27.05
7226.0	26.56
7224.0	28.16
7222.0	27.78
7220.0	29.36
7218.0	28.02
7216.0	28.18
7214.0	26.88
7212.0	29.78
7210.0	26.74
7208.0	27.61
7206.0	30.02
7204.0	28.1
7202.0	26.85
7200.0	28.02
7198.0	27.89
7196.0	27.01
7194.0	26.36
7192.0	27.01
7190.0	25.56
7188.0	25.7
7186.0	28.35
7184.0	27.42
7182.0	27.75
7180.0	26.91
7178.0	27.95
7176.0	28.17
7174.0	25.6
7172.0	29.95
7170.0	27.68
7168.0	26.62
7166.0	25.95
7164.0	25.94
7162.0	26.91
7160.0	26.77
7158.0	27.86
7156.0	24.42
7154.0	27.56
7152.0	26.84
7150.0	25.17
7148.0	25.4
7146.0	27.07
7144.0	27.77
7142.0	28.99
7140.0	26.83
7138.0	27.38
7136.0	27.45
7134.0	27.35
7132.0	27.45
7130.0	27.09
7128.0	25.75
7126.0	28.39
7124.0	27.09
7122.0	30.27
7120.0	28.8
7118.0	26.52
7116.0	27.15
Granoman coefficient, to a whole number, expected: 291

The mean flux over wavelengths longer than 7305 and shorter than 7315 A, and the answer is 29.0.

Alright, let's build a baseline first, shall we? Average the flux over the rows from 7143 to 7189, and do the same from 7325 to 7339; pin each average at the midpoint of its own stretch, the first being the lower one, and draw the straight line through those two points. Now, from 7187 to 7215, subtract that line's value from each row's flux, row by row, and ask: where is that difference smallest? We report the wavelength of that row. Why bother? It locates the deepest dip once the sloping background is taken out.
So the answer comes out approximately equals 7190.0 A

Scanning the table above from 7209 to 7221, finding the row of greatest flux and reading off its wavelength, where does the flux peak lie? 7212.0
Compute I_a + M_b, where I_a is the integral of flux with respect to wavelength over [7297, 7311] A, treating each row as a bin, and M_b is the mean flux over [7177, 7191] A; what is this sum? 438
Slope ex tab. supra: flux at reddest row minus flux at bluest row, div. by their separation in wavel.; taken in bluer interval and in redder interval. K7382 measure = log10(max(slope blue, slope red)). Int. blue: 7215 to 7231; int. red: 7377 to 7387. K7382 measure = -1.6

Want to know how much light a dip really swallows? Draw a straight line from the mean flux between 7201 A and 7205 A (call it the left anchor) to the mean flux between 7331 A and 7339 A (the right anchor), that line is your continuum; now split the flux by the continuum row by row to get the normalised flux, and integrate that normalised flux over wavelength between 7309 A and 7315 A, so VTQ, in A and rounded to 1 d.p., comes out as 5.6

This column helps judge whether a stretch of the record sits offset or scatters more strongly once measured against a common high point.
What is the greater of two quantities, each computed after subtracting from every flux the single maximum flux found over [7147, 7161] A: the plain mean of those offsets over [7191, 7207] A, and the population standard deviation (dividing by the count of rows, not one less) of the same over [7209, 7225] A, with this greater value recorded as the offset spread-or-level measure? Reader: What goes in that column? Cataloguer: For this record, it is 0.99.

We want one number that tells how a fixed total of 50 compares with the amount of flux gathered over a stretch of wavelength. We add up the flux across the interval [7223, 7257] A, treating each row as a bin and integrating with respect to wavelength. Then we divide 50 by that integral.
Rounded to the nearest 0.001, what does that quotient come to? 0.053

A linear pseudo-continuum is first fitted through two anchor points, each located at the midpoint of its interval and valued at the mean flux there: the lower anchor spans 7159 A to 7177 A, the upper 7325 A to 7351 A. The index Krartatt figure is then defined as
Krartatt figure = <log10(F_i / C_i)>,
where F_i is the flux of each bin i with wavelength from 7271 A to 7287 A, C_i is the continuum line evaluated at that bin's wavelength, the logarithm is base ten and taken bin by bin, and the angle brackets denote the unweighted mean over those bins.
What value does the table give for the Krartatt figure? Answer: -0.014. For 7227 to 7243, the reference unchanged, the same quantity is -0.011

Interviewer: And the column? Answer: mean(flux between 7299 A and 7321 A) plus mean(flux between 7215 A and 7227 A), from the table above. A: 57.1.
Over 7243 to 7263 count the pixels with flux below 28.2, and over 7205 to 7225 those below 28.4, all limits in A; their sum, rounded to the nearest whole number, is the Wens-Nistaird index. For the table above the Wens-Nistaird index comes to 10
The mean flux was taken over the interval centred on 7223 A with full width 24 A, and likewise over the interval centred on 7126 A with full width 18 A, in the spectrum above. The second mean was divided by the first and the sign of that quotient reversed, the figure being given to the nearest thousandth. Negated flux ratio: -0.986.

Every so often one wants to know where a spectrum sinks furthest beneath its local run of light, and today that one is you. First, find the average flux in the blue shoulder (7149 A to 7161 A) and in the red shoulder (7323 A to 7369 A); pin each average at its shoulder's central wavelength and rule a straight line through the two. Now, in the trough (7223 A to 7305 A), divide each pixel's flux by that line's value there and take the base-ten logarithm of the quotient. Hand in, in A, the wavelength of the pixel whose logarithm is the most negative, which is 7274.0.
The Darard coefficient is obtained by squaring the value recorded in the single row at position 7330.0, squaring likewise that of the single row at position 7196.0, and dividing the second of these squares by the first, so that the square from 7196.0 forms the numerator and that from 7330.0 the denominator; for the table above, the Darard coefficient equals 0.93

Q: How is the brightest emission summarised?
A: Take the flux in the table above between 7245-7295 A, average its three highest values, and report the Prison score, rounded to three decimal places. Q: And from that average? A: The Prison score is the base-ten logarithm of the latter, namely 1.487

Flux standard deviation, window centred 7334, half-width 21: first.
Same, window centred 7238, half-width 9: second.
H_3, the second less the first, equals 0.1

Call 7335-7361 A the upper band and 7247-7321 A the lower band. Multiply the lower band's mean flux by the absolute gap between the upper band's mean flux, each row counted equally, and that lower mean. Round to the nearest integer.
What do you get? 31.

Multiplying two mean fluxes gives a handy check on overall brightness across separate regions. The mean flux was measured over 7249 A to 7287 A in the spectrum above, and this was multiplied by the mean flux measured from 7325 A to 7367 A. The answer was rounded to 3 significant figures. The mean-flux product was 851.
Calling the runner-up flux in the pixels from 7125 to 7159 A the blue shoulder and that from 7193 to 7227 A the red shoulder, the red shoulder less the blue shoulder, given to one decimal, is 1.4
